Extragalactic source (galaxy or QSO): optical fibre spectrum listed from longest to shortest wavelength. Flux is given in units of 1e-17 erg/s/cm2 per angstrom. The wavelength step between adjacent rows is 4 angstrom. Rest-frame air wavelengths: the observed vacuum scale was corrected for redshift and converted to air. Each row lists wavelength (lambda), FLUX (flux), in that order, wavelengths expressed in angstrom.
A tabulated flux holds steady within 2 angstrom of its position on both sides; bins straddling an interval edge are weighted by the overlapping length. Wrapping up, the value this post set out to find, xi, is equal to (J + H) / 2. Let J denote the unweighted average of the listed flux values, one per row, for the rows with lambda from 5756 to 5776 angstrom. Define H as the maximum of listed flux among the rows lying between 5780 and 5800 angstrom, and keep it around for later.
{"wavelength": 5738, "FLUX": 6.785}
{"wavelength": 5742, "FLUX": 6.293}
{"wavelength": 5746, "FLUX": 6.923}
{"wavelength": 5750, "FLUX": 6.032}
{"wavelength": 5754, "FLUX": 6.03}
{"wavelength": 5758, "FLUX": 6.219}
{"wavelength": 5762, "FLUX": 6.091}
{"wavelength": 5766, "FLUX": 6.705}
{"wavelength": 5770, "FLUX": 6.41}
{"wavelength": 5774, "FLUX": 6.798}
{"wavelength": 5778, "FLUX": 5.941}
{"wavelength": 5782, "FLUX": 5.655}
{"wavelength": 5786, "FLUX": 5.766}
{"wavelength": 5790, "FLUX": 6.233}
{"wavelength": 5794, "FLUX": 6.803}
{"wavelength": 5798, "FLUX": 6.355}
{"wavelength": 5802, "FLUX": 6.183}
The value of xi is 6.624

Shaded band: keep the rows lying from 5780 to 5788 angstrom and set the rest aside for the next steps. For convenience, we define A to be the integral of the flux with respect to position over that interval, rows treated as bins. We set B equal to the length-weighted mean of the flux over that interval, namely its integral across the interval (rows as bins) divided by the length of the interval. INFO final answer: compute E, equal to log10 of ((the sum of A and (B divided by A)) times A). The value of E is 3.32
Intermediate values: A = 45.7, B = 5.7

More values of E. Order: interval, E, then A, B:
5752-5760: 3.38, 49.0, 6.1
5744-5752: 3.43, 51.8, 6.5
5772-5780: 3.42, 51.0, 6.4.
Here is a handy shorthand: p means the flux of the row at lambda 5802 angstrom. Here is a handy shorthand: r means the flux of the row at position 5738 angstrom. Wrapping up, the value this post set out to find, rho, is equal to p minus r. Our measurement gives -0.6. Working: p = 6.183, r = 6.785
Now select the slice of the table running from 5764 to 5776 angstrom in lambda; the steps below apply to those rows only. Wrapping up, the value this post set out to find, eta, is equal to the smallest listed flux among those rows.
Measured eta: 6.41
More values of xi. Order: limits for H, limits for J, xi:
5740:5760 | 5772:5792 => 6.501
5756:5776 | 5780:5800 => 6.480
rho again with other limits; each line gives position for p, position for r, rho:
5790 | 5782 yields 0.6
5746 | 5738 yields 0.1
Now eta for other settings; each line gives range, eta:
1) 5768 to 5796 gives 5.655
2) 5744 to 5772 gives 6.03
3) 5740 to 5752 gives 6.032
